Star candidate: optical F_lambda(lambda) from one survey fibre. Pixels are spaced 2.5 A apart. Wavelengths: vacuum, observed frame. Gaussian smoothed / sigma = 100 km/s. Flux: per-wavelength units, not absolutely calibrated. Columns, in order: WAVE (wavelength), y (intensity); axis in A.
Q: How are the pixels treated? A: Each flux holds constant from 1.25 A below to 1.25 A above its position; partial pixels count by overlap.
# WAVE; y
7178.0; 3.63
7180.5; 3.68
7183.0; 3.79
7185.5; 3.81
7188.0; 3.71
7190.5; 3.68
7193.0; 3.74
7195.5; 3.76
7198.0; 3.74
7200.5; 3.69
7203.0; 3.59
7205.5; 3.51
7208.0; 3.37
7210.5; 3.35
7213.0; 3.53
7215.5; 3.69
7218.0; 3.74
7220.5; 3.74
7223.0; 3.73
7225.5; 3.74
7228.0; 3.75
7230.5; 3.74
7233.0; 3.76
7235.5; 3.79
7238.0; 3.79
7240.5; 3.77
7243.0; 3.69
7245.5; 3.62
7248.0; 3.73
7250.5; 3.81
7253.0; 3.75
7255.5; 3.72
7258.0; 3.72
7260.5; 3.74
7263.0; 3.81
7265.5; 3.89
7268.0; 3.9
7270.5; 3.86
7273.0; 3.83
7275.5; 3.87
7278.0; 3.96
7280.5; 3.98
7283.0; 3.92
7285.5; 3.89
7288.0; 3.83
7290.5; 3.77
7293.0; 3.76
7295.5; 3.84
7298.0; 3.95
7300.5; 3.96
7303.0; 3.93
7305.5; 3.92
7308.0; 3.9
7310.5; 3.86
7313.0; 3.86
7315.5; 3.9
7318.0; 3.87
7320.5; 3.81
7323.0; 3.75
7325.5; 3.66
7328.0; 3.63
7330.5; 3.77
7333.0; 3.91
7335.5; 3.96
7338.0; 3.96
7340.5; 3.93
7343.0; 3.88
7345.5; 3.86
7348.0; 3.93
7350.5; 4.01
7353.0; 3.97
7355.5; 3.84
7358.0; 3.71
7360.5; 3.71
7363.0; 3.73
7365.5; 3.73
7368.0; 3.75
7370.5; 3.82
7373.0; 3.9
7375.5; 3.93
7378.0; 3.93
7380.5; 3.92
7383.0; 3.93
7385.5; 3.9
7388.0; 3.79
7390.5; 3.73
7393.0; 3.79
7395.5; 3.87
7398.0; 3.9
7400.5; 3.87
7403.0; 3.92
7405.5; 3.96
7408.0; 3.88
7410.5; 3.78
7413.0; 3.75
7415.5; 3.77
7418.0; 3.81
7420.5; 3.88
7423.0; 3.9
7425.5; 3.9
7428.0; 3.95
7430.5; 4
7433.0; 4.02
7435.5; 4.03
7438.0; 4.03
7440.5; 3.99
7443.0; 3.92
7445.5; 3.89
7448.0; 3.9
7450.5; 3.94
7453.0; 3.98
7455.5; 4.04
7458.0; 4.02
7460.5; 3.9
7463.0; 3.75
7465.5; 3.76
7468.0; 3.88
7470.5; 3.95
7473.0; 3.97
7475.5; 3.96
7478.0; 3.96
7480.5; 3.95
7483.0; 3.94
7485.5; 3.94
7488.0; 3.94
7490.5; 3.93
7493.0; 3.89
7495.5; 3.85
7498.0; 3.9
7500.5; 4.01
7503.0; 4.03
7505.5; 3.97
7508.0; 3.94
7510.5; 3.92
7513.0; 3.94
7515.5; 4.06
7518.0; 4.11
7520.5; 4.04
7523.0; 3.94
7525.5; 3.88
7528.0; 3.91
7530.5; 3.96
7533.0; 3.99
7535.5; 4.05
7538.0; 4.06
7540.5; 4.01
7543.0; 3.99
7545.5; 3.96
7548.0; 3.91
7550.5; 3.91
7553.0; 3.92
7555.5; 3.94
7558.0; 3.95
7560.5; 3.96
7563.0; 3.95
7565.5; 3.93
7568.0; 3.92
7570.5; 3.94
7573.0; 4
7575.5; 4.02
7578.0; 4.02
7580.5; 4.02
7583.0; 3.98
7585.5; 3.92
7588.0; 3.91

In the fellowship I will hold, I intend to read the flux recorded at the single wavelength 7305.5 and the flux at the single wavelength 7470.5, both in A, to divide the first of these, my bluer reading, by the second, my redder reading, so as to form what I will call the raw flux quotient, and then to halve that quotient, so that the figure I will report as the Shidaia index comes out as 0.496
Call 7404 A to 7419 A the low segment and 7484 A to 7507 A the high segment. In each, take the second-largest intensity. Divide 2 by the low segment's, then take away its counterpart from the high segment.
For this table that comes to -3.49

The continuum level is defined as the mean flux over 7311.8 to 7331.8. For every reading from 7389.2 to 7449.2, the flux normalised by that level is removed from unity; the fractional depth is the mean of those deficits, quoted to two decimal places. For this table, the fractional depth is -0.03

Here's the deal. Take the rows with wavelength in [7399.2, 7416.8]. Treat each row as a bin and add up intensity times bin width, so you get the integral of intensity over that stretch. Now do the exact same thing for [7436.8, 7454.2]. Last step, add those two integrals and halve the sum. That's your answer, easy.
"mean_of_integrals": 68.2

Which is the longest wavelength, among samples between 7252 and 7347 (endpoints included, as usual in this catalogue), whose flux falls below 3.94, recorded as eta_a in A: 7345.5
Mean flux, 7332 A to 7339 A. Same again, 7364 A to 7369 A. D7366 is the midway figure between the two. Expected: 3.84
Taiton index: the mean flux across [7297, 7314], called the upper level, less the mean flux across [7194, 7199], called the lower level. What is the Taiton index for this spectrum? 0.16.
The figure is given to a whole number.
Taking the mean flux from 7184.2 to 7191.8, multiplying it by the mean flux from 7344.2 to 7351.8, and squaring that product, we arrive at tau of 216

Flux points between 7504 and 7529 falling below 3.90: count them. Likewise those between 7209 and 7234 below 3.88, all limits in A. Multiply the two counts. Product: 10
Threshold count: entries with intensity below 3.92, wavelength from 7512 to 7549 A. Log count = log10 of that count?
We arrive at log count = 0.48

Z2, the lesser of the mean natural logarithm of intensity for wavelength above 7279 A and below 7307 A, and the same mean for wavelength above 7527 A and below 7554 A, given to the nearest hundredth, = 1.36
